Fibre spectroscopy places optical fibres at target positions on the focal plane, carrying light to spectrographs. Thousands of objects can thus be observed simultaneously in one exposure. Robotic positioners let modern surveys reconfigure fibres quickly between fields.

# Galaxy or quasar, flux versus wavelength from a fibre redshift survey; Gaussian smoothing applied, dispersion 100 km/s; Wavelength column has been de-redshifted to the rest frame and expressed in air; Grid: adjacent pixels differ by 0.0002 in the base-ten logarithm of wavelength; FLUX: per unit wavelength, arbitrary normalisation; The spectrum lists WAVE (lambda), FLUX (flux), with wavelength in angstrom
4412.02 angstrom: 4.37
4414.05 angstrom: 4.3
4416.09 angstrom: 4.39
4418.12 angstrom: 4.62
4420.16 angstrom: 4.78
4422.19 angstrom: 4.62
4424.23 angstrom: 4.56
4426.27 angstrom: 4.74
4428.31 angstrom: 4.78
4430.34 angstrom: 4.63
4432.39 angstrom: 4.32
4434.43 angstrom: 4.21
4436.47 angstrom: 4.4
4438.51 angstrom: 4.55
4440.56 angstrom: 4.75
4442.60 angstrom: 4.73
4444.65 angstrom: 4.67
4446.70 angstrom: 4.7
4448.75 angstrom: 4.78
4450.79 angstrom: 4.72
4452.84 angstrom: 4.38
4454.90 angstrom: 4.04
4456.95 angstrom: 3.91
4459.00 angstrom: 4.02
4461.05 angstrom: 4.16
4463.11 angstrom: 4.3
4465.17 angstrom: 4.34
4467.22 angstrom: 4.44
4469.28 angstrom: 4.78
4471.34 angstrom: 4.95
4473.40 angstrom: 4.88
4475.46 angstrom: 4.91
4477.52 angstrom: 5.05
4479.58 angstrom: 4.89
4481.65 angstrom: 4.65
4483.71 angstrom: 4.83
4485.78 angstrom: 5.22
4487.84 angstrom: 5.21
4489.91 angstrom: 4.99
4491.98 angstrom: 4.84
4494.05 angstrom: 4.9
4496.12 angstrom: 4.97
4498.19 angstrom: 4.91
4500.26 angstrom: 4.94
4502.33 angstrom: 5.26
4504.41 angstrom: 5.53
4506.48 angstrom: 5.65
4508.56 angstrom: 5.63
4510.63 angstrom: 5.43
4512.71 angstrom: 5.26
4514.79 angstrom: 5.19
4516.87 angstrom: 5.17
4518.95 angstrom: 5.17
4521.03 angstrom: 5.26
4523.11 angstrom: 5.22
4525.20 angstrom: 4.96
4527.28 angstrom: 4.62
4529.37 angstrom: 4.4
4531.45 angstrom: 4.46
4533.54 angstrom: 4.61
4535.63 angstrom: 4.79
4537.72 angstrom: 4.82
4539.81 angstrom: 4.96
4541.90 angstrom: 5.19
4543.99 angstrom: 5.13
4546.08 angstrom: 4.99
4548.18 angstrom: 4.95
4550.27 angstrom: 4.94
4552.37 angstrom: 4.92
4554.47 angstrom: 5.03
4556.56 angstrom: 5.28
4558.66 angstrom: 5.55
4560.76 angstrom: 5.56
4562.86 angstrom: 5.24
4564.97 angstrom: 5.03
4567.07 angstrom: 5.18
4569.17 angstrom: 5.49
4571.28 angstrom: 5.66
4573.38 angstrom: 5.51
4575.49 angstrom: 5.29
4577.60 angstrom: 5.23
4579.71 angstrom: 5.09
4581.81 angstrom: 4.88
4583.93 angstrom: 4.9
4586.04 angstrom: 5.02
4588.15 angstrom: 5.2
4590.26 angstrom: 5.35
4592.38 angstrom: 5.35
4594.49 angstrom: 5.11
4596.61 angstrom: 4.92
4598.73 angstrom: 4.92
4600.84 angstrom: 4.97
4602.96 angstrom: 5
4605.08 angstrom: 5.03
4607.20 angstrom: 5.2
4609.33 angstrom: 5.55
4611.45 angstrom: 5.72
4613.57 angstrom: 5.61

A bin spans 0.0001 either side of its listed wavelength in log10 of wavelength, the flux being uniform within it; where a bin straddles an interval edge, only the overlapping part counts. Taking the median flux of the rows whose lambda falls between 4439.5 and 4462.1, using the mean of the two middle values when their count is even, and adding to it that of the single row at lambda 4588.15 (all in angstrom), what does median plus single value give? 9.9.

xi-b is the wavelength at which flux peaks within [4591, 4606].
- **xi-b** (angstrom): 4592.38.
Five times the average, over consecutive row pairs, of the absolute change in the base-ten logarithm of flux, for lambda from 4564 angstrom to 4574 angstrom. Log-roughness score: 0.079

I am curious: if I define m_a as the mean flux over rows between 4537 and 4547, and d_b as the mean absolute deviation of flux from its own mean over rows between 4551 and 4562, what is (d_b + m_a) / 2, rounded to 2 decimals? 2.63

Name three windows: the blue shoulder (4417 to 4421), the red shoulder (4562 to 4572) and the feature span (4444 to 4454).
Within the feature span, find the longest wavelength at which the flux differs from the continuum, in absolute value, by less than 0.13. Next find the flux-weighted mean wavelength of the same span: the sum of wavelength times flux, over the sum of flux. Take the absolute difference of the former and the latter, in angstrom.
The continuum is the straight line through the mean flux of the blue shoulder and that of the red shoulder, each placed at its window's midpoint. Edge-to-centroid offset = 2.1 angstrom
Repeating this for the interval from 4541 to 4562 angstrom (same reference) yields 5.1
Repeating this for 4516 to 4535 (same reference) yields 1.8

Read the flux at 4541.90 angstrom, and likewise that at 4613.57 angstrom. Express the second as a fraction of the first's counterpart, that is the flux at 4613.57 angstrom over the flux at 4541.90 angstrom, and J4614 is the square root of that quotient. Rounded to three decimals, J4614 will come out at 1.040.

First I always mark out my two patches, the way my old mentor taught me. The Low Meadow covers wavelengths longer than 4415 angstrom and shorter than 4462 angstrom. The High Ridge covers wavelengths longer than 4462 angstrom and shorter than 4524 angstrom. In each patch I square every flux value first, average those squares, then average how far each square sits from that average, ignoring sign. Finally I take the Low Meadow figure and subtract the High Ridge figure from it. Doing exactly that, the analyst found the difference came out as -0.57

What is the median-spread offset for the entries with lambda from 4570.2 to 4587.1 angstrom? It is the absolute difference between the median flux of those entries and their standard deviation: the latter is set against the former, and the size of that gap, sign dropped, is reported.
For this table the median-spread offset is 4.9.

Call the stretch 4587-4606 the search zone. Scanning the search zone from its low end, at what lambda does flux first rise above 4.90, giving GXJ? 4588.15 angstrom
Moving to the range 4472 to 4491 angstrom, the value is 4475.46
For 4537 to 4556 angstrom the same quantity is 4539.81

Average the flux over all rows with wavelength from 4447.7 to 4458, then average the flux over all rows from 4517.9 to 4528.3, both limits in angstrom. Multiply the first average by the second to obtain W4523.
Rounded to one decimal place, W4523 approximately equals 22.0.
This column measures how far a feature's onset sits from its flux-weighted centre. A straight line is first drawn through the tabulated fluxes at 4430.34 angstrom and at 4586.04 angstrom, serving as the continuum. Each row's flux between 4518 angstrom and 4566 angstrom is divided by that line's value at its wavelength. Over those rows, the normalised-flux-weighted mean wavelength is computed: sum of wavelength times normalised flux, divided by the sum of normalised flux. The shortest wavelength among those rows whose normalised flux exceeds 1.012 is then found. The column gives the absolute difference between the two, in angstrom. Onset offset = 23.2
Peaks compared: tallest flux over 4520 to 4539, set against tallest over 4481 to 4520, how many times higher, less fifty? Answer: -49.1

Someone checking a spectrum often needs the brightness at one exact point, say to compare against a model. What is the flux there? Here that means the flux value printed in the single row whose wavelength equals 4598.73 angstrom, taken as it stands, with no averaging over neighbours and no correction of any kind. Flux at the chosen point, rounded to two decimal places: 4.92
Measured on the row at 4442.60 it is 4.73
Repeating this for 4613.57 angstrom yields 5.61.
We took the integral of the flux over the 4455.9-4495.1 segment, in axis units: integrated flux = 184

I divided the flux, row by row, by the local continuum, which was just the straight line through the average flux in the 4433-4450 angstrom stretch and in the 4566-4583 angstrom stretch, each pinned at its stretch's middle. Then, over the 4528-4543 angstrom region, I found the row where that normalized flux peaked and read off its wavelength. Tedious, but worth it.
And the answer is 4541.90 angstrom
